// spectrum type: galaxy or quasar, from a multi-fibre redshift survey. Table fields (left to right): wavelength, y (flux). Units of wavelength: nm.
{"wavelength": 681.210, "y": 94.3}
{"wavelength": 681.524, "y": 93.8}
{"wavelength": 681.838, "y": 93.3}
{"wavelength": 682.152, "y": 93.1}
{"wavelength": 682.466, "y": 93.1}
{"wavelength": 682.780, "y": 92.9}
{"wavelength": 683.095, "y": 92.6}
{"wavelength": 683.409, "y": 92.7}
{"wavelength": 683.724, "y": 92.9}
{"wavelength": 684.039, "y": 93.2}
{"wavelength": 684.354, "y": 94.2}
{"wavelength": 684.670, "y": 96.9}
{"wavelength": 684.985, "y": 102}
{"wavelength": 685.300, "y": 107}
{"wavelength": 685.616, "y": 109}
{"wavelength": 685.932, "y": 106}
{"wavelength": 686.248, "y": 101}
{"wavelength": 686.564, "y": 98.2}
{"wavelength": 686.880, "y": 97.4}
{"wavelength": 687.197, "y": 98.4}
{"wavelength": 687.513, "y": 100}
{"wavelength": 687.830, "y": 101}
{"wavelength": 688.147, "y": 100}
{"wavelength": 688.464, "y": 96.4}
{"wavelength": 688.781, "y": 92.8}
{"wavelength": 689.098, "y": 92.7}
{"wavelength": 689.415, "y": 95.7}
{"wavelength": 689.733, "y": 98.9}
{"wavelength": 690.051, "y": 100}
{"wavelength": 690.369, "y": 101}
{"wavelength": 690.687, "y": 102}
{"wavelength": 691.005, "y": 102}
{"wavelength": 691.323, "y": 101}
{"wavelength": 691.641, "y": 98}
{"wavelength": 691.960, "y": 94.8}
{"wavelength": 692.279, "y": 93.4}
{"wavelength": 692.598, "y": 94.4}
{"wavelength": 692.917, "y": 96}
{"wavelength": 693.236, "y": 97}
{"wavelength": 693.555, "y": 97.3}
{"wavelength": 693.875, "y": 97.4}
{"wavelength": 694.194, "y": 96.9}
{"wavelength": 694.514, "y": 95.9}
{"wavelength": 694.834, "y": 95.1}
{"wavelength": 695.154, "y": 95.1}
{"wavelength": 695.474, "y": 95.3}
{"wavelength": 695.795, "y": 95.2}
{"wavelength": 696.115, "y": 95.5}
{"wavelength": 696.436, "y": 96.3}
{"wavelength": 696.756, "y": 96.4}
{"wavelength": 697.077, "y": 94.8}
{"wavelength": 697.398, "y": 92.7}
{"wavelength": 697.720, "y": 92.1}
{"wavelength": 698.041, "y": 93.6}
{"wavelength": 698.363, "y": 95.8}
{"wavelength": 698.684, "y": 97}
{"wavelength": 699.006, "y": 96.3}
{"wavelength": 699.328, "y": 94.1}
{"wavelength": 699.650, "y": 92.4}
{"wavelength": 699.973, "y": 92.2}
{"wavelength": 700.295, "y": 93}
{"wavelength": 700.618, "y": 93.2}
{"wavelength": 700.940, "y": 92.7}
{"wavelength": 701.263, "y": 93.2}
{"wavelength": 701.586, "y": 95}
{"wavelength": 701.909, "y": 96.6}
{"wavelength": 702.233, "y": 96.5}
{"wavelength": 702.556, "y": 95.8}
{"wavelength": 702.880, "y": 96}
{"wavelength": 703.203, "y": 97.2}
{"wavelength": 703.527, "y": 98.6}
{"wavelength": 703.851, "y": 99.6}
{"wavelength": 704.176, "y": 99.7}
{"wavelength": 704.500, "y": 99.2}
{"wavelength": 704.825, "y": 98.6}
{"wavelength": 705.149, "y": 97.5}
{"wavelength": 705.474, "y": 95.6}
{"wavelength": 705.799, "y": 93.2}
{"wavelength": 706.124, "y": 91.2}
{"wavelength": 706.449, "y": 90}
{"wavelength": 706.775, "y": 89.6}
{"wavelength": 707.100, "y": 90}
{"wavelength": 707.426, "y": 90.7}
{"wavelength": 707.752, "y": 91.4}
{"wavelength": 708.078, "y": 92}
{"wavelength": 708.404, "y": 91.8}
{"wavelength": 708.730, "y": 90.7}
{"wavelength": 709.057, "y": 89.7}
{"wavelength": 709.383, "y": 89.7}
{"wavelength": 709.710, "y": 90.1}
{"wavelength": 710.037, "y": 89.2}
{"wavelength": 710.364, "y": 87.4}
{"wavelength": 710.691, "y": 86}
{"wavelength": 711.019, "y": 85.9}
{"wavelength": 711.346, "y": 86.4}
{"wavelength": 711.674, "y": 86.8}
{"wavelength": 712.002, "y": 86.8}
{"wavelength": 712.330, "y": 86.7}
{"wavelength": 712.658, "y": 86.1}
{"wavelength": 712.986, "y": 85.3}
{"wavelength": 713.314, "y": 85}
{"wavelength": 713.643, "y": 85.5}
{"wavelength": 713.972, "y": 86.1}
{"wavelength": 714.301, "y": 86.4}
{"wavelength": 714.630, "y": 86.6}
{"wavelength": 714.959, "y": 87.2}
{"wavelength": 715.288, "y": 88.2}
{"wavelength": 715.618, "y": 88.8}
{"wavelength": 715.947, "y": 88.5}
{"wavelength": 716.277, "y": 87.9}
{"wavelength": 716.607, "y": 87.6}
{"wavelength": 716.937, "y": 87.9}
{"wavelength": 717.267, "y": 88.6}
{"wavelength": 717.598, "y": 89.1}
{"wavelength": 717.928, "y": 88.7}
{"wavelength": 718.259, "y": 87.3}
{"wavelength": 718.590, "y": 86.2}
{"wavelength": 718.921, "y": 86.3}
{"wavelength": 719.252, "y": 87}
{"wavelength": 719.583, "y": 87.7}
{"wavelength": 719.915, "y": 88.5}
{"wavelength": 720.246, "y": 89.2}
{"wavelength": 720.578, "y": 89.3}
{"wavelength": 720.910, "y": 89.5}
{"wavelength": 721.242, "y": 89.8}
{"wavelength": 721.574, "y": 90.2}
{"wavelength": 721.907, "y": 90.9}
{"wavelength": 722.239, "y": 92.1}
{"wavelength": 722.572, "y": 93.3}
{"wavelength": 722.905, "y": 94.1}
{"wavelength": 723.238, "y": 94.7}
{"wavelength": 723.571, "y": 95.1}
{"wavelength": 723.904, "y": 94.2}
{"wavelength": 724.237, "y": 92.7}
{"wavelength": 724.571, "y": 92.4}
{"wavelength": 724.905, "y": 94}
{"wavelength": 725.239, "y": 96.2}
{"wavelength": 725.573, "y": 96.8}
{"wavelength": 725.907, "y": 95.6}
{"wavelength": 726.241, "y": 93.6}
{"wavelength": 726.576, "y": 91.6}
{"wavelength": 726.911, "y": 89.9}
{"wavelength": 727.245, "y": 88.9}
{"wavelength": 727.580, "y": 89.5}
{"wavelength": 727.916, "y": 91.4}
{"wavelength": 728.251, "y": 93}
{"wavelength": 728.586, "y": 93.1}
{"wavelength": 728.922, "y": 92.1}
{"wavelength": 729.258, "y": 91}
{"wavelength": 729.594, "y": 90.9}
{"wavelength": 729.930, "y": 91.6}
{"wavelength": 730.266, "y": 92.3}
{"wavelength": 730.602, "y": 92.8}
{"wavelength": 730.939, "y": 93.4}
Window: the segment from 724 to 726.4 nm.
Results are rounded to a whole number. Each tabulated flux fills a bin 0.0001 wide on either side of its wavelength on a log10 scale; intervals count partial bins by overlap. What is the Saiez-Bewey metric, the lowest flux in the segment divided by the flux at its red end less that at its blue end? 103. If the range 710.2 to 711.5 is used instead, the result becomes -86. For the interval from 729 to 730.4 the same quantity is 70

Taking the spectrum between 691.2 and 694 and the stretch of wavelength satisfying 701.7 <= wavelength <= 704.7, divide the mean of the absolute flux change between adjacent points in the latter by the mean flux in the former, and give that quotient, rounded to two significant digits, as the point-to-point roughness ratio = 0.0067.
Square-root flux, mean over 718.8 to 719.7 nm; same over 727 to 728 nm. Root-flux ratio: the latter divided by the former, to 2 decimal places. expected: 1.02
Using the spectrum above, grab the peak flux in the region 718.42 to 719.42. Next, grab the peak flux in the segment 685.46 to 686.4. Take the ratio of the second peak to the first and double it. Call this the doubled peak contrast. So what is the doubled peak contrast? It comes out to 2.5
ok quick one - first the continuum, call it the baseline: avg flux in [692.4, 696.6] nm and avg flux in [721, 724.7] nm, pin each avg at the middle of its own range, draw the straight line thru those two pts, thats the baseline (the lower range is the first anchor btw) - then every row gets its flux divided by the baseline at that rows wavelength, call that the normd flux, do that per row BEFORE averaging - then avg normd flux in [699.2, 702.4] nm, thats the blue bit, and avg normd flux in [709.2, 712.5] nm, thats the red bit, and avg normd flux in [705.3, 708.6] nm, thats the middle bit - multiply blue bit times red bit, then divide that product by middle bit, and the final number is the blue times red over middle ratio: 0.947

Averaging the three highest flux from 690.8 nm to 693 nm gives 100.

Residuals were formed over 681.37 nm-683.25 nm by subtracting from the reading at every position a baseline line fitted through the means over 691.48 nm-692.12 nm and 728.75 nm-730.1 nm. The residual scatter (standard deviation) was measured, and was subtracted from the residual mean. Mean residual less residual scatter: -4.8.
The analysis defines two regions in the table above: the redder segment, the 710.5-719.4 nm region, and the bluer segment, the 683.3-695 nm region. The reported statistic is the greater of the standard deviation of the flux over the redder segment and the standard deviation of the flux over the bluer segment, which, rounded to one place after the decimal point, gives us 4.0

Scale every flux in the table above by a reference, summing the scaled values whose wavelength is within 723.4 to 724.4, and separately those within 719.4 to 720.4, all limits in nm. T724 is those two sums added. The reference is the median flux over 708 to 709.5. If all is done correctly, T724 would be 6.04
